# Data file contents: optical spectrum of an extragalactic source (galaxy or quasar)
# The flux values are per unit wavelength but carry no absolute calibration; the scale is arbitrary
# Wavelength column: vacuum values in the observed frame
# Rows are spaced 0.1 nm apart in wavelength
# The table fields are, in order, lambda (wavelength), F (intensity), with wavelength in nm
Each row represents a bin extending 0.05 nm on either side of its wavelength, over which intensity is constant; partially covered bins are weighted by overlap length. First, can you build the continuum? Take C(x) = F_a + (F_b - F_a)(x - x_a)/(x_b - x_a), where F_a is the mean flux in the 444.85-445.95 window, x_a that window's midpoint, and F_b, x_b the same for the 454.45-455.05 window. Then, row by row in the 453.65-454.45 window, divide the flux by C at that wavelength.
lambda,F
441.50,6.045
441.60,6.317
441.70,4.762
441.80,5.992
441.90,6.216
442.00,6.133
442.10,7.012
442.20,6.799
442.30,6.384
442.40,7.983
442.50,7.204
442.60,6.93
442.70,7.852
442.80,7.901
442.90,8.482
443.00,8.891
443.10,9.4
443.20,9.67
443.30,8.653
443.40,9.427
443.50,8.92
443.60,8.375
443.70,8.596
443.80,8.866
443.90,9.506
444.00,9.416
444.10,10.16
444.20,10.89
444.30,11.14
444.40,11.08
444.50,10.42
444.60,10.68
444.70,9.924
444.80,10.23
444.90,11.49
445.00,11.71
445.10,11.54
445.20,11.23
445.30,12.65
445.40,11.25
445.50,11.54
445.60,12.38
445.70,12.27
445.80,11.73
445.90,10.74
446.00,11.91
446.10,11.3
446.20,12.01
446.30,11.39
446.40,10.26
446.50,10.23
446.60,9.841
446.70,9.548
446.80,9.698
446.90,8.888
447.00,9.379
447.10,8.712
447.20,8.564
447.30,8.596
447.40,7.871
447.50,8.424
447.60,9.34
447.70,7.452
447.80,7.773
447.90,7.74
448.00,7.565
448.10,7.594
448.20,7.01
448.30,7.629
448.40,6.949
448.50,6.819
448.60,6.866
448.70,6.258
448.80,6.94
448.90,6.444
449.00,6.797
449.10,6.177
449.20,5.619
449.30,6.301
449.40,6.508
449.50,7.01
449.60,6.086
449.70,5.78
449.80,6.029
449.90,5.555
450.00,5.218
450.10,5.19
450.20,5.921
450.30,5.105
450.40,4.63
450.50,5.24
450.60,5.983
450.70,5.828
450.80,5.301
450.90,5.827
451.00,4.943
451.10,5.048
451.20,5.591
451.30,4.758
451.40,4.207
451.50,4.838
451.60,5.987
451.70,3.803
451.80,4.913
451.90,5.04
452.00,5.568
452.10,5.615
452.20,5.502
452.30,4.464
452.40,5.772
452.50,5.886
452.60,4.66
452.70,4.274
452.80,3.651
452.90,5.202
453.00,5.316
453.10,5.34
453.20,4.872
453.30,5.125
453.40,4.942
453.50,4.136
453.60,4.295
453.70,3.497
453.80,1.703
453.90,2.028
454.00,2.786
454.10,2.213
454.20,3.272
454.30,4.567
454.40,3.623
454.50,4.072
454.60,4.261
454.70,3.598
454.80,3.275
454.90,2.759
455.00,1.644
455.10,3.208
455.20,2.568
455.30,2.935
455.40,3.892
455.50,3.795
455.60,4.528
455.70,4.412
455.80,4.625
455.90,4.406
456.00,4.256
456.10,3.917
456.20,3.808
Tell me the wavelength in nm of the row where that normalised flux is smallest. 453.80 nm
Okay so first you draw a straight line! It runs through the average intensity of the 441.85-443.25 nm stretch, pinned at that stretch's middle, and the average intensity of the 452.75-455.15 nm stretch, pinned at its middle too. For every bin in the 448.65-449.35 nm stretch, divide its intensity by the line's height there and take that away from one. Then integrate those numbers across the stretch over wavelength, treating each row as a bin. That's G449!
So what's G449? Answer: -0.12 nm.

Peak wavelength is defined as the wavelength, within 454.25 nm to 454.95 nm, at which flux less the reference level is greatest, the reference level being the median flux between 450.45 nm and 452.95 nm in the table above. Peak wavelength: 454.30 nm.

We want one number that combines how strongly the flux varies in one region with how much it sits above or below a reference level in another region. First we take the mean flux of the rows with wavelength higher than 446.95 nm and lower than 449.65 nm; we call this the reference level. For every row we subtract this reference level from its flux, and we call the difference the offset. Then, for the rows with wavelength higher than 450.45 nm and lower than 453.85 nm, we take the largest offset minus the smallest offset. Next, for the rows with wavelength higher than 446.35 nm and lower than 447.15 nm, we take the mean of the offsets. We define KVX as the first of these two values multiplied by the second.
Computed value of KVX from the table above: 9.5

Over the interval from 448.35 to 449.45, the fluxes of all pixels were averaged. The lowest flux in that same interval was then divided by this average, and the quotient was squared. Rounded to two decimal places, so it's 0.74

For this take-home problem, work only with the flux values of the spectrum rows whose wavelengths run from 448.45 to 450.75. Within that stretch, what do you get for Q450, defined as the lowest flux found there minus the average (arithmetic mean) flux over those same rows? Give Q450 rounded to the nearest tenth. -1.4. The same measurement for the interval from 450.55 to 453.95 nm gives -3.1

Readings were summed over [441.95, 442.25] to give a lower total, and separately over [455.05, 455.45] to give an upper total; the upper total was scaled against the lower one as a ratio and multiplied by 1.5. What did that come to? 0.95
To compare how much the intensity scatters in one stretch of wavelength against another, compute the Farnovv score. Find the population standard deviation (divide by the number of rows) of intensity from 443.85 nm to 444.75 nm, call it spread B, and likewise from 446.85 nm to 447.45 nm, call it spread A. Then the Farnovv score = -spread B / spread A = -1.36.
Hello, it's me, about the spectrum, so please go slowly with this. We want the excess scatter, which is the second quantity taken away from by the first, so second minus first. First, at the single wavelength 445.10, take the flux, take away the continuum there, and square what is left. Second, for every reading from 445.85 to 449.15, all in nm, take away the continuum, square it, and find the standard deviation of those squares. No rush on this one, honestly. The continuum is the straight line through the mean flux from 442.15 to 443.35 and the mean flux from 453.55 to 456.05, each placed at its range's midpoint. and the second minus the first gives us -12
